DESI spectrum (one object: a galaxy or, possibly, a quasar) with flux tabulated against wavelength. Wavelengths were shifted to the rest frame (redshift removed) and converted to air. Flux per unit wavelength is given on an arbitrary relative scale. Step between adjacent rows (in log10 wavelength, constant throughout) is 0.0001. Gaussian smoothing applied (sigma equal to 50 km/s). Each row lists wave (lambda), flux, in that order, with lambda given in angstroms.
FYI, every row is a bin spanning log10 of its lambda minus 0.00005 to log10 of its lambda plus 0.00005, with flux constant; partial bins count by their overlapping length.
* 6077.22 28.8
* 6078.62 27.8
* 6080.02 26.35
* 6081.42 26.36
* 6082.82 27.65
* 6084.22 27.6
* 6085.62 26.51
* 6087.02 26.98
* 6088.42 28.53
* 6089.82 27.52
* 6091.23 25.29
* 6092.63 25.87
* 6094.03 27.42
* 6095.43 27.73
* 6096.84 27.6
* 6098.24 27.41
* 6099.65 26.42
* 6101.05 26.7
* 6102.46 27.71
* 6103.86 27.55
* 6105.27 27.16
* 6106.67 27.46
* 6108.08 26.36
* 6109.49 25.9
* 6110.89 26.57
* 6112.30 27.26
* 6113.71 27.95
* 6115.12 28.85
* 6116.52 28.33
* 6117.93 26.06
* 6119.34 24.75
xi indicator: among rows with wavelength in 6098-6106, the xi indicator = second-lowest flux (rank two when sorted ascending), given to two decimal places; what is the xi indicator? 26.70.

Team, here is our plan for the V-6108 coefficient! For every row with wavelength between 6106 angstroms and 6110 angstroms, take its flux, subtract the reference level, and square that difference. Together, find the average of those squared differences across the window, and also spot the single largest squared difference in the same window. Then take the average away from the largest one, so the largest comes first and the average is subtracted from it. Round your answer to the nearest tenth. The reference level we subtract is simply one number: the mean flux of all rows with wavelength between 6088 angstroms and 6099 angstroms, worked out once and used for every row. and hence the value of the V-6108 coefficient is 0.8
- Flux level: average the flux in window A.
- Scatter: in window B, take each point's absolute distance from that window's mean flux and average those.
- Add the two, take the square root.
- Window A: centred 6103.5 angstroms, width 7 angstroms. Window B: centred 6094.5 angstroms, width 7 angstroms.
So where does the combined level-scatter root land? 5.32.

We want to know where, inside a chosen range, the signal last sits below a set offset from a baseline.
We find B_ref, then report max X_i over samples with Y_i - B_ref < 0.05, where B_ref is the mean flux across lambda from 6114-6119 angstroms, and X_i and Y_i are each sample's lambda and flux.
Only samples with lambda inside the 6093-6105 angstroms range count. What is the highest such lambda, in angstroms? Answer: 6103.86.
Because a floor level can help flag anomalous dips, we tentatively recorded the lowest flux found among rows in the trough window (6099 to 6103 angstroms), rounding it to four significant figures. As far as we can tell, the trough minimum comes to 26.42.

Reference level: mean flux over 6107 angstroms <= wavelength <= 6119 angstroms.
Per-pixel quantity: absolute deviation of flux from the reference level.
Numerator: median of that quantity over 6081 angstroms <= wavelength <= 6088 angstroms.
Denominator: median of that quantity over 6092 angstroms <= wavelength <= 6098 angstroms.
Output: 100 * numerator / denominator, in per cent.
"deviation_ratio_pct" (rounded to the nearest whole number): 97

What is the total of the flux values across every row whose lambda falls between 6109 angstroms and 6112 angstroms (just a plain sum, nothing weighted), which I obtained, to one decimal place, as 52.5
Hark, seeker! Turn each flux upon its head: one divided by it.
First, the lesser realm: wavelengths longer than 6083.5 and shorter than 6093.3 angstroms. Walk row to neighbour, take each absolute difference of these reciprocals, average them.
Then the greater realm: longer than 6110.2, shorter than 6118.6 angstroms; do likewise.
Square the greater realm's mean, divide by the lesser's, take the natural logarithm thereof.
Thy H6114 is -6.8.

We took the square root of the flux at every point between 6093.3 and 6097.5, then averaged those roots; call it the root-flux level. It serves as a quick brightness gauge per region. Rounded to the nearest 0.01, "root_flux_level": 5.25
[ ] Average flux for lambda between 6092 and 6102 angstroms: 27.0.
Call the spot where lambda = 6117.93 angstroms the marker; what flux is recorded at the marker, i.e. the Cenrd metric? 26.06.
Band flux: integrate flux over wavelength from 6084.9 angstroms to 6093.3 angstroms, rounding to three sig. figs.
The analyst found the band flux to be 225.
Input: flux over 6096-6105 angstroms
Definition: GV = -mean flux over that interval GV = -27.2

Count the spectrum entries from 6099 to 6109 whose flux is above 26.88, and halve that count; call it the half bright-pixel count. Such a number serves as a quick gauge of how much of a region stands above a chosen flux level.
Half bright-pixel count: 2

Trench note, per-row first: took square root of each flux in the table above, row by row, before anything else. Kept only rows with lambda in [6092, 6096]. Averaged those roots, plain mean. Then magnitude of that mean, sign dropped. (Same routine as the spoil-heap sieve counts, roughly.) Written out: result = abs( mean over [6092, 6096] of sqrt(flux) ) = 5.20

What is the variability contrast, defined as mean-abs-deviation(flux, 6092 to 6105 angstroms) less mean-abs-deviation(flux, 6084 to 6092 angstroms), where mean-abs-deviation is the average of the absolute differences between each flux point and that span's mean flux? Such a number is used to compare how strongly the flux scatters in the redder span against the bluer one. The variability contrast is -0.26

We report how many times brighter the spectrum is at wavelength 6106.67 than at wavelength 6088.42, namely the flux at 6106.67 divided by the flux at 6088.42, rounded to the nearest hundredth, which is 0.96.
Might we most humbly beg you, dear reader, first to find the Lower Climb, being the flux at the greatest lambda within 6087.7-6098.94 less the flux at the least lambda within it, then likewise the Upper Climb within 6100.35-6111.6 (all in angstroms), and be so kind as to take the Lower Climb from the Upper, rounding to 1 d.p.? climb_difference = 1.0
